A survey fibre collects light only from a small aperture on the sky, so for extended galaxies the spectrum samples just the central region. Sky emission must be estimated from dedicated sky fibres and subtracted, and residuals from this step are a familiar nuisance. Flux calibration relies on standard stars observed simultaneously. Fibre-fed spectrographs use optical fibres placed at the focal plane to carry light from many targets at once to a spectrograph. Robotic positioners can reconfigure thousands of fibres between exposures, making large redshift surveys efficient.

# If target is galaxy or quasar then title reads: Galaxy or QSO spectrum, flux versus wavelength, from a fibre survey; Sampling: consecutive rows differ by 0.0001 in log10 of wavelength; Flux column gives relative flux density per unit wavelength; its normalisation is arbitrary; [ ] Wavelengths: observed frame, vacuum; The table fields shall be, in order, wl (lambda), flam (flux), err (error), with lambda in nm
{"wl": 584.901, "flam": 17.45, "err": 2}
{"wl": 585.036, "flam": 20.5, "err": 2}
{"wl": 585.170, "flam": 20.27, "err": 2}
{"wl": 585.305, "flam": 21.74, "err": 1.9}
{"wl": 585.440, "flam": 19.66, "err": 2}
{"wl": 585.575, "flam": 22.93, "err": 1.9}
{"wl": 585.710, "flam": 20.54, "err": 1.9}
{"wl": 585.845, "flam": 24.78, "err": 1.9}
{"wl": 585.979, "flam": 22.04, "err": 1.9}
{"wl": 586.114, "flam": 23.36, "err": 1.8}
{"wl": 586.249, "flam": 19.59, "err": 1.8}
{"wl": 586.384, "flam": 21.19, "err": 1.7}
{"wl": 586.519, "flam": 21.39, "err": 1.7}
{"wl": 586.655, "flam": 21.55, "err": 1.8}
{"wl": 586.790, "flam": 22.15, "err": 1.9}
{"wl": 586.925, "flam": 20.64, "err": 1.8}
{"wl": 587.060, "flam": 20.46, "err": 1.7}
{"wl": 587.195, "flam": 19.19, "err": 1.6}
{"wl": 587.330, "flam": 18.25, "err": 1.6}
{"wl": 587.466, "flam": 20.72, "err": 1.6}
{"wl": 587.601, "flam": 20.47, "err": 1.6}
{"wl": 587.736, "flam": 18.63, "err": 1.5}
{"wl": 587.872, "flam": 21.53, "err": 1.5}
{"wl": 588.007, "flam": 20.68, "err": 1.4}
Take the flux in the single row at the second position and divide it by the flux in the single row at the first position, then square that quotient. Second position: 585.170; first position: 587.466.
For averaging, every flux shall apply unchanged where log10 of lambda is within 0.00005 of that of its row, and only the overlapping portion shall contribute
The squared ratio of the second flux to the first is 0.96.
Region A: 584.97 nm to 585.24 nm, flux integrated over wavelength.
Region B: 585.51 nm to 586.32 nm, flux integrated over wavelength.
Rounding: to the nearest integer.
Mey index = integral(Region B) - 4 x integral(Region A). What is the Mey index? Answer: -4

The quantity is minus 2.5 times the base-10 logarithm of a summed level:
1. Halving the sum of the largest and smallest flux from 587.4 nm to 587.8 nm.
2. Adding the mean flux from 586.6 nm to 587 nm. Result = -4.04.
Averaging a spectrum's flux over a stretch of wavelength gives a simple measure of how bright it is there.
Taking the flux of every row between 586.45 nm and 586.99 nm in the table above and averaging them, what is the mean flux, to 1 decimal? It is 21.4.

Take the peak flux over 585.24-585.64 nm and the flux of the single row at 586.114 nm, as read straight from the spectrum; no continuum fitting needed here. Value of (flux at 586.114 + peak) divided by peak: 2.02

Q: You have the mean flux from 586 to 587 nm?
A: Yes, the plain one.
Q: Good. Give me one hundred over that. 4.67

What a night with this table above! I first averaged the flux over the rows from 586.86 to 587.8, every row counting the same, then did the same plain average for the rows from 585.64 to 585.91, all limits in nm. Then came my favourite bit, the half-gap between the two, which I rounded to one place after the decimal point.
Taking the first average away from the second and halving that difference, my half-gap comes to 1.4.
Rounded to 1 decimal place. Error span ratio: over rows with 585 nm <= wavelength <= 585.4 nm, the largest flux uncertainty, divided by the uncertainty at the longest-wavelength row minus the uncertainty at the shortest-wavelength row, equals -20.0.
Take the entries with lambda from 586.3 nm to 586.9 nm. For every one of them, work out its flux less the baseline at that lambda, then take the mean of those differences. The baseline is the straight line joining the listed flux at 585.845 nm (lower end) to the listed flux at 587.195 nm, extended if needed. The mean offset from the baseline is 0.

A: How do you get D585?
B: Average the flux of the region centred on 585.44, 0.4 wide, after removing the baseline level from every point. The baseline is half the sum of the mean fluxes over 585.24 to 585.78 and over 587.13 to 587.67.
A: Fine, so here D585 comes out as 1.0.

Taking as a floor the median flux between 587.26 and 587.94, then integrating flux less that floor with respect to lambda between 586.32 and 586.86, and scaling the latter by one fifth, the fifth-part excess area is 0.12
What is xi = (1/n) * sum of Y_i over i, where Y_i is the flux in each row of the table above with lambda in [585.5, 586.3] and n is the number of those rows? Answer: 22.2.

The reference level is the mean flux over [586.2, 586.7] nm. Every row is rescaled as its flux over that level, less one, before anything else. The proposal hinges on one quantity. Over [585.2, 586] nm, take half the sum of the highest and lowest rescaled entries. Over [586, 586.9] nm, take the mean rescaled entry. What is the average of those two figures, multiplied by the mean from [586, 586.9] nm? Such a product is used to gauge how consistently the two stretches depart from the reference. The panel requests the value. 0.0013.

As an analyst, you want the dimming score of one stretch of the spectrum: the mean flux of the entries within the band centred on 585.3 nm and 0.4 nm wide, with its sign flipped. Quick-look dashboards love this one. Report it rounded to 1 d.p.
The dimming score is -20.6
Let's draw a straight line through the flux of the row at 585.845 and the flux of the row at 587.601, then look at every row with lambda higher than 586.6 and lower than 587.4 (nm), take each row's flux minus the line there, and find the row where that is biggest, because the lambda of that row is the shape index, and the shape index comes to 586.790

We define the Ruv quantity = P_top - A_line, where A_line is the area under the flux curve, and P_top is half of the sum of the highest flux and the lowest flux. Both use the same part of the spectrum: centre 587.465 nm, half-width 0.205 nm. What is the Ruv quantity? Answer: 11.4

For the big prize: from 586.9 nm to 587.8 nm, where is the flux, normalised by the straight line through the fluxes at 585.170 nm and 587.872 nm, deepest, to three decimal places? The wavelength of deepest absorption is 587.330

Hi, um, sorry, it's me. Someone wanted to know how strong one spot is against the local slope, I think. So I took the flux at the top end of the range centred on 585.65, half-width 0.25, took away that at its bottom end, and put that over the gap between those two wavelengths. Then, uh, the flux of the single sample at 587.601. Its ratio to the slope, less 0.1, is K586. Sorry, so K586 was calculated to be 2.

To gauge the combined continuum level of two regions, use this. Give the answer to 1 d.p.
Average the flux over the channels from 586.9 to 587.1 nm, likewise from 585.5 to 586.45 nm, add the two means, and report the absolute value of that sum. 42.6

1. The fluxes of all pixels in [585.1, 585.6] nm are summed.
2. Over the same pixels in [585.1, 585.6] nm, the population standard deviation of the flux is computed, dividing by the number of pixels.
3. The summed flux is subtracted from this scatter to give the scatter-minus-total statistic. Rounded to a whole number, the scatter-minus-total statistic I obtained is -83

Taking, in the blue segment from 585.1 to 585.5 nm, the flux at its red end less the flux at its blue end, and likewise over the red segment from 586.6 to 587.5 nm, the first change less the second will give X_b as 0.2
